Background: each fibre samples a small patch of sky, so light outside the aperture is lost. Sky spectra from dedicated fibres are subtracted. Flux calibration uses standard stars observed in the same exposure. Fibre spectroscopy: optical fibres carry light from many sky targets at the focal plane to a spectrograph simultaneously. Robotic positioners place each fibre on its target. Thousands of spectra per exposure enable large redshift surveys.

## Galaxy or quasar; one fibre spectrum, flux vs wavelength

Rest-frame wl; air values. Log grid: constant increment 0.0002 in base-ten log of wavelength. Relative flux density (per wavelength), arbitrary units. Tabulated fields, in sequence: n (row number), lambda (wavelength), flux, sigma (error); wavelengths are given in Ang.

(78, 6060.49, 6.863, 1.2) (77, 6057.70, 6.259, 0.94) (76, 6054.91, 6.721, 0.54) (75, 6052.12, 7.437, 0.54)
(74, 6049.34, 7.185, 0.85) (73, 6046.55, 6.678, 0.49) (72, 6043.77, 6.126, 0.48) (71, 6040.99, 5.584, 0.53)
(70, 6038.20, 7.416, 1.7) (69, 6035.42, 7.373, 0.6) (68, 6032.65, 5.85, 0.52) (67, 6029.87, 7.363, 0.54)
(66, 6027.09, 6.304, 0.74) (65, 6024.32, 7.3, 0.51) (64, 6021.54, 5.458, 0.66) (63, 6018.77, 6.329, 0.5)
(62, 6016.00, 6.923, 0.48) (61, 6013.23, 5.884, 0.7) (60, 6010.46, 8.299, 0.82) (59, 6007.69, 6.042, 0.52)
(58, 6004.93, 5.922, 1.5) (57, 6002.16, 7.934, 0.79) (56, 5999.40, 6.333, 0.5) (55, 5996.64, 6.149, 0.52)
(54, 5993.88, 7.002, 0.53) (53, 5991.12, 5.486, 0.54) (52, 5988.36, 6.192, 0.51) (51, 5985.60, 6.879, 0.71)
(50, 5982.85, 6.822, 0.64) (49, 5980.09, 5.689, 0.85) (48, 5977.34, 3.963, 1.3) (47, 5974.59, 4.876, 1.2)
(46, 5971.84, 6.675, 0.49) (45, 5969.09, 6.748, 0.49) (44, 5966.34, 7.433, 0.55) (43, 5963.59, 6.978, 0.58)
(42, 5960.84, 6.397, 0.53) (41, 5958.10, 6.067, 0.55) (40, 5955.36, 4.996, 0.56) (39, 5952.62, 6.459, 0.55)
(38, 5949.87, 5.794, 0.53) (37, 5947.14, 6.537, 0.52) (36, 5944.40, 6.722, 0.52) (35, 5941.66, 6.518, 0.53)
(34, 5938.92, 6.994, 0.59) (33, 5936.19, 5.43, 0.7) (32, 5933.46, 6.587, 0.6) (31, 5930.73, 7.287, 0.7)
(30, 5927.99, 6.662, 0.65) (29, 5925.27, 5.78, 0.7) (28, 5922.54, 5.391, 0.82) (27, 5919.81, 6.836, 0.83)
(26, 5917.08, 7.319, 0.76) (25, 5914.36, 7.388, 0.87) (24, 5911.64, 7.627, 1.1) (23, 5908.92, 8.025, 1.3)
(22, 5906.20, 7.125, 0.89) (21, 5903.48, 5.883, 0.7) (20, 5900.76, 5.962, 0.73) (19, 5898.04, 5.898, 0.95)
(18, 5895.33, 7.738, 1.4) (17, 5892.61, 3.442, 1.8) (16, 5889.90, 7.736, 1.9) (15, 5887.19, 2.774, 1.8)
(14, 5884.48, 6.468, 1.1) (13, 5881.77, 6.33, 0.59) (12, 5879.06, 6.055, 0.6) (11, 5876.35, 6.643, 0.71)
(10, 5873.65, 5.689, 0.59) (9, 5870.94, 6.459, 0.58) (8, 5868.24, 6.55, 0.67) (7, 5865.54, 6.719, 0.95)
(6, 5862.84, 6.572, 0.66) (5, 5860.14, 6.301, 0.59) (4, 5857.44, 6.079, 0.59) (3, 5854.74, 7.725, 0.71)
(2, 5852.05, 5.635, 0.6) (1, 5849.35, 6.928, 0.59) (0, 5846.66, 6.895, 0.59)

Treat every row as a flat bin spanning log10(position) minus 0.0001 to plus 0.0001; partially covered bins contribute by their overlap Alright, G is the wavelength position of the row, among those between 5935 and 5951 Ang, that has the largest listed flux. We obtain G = 5938.92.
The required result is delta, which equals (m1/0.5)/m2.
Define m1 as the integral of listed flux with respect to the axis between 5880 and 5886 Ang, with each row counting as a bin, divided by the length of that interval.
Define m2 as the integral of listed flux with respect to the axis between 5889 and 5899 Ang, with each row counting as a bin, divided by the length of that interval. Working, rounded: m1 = 6.3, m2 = 6.15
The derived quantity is 2.04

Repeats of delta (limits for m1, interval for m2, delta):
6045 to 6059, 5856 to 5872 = 2.12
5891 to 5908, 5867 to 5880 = 1.94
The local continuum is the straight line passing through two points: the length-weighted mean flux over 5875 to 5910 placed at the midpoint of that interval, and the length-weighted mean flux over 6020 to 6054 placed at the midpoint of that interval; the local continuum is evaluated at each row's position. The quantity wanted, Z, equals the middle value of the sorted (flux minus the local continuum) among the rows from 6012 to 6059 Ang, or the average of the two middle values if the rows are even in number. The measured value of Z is 0.0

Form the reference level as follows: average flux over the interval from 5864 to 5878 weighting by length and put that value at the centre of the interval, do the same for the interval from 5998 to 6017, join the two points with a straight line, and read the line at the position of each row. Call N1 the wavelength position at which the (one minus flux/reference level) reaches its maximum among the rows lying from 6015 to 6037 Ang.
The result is 6021.54 Ang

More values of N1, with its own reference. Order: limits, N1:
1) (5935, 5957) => 5955.36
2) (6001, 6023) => 6021.54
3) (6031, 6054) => 6040.99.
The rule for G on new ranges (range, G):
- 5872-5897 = 5895.33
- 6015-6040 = 6038.20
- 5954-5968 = 5966.34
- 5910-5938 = 5911.64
